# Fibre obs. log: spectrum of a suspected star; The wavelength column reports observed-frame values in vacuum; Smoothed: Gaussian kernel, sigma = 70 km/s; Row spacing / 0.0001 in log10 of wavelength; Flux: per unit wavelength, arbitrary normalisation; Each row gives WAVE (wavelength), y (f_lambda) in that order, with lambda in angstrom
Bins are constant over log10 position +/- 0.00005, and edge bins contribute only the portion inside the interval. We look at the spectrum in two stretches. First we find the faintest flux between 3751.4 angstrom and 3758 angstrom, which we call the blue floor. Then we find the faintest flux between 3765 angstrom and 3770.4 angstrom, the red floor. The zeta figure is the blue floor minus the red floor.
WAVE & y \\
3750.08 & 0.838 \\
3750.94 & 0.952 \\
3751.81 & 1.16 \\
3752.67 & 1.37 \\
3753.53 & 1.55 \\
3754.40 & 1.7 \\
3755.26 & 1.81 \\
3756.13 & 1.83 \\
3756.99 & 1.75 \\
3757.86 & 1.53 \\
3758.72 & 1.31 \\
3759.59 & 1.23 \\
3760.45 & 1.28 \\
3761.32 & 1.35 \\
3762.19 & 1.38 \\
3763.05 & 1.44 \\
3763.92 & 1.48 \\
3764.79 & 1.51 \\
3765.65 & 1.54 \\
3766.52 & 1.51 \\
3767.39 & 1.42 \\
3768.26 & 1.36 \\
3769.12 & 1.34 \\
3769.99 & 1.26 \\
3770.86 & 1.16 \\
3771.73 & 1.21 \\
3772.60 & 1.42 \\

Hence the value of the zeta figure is -0.10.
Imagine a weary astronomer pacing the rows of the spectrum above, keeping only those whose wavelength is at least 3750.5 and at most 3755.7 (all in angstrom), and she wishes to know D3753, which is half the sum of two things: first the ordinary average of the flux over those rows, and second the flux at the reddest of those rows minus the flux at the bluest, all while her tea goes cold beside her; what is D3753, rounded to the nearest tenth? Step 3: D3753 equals 1.1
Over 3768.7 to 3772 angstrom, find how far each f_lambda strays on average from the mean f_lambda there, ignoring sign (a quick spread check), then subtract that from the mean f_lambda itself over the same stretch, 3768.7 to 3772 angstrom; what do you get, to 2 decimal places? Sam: 1.18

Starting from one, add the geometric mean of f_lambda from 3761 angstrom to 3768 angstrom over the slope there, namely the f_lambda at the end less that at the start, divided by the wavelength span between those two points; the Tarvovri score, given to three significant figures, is 127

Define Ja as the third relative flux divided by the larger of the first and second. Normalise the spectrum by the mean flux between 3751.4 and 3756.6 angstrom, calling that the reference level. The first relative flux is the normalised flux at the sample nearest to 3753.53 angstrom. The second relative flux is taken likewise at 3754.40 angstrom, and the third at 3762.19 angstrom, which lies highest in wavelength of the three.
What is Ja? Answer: 0.81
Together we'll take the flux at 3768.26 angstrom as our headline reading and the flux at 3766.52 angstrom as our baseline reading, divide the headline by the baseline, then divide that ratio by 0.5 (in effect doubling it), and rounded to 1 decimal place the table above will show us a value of 1.8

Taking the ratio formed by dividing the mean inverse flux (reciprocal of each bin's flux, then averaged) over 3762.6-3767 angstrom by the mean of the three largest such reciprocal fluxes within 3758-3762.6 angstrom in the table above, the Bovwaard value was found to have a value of 0.85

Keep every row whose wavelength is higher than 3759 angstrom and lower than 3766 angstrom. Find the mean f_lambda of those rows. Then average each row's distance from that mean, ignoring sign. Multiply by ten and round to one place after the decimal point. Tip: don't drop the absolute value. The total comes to 0.9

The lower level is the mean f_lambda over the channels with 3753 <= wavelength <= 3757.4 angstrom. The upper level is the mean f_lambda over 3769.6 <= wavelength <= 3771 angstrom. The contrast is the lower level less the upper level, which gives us 0.5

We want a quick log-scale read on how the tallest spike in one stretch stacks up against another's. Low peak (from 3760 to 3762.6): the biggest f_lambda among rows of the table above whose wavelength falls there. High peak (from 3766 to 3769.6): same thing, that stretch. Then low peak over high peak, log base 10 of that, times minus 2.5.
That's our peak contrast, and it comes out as 0.10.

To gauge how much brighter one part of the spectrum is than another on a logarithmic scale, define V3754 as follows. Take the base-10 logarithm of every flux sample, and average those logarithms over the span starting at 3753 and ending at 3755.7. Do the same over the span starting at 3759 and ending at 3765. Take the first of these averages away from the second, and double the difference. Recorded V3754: -0.17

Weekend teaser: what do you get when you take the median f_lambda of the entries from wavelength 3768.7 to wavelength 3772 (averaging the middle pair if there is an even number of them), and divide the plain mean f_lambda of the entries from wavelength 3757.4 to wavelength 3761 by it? 1.1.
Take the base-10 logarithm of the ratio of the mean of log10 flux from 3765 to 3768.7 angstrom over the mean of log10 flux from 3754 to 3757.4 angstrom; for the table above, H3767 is -0.18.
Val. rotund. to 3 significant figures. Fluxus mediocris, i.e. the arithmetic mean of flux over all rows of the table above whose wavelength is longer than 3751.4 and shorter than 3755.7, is 1.52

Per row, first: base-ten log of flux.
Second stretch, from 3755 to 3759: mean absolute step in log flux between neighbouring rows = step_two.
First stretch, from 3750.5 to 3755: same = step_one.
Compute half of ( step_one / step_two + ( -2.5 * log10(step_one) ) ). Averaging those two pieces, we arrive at 2.34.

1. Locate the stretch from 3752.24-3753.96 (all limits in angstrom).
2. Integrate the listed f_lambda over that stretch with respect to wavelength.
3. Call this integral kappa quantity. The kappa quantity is 2.52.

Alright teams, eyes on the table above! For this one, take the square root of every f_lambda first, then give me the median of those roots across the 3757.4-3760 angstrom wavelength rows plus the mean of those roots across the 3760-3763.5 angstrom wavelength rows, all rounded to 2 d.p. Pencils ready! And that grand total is 2.31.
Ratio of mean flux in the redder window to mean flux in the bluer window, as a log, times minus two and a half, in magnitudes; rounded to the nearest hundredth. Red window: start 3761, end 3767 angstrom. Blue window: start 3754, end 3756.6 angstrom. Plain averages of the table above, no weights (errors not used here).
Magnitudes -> 0.22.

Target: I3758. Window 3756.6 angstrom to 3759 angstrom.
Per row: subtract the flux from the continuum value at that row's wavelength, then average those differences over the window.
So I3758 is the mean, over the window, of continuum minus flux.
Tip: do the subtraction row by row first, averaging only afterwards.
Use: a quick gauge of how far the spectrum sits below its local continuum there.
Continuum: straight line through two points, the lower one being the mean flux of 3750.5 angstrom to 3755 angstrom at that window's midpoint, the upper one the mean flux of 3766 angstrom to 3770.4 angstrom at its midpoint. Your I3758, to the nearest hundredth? -0.17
